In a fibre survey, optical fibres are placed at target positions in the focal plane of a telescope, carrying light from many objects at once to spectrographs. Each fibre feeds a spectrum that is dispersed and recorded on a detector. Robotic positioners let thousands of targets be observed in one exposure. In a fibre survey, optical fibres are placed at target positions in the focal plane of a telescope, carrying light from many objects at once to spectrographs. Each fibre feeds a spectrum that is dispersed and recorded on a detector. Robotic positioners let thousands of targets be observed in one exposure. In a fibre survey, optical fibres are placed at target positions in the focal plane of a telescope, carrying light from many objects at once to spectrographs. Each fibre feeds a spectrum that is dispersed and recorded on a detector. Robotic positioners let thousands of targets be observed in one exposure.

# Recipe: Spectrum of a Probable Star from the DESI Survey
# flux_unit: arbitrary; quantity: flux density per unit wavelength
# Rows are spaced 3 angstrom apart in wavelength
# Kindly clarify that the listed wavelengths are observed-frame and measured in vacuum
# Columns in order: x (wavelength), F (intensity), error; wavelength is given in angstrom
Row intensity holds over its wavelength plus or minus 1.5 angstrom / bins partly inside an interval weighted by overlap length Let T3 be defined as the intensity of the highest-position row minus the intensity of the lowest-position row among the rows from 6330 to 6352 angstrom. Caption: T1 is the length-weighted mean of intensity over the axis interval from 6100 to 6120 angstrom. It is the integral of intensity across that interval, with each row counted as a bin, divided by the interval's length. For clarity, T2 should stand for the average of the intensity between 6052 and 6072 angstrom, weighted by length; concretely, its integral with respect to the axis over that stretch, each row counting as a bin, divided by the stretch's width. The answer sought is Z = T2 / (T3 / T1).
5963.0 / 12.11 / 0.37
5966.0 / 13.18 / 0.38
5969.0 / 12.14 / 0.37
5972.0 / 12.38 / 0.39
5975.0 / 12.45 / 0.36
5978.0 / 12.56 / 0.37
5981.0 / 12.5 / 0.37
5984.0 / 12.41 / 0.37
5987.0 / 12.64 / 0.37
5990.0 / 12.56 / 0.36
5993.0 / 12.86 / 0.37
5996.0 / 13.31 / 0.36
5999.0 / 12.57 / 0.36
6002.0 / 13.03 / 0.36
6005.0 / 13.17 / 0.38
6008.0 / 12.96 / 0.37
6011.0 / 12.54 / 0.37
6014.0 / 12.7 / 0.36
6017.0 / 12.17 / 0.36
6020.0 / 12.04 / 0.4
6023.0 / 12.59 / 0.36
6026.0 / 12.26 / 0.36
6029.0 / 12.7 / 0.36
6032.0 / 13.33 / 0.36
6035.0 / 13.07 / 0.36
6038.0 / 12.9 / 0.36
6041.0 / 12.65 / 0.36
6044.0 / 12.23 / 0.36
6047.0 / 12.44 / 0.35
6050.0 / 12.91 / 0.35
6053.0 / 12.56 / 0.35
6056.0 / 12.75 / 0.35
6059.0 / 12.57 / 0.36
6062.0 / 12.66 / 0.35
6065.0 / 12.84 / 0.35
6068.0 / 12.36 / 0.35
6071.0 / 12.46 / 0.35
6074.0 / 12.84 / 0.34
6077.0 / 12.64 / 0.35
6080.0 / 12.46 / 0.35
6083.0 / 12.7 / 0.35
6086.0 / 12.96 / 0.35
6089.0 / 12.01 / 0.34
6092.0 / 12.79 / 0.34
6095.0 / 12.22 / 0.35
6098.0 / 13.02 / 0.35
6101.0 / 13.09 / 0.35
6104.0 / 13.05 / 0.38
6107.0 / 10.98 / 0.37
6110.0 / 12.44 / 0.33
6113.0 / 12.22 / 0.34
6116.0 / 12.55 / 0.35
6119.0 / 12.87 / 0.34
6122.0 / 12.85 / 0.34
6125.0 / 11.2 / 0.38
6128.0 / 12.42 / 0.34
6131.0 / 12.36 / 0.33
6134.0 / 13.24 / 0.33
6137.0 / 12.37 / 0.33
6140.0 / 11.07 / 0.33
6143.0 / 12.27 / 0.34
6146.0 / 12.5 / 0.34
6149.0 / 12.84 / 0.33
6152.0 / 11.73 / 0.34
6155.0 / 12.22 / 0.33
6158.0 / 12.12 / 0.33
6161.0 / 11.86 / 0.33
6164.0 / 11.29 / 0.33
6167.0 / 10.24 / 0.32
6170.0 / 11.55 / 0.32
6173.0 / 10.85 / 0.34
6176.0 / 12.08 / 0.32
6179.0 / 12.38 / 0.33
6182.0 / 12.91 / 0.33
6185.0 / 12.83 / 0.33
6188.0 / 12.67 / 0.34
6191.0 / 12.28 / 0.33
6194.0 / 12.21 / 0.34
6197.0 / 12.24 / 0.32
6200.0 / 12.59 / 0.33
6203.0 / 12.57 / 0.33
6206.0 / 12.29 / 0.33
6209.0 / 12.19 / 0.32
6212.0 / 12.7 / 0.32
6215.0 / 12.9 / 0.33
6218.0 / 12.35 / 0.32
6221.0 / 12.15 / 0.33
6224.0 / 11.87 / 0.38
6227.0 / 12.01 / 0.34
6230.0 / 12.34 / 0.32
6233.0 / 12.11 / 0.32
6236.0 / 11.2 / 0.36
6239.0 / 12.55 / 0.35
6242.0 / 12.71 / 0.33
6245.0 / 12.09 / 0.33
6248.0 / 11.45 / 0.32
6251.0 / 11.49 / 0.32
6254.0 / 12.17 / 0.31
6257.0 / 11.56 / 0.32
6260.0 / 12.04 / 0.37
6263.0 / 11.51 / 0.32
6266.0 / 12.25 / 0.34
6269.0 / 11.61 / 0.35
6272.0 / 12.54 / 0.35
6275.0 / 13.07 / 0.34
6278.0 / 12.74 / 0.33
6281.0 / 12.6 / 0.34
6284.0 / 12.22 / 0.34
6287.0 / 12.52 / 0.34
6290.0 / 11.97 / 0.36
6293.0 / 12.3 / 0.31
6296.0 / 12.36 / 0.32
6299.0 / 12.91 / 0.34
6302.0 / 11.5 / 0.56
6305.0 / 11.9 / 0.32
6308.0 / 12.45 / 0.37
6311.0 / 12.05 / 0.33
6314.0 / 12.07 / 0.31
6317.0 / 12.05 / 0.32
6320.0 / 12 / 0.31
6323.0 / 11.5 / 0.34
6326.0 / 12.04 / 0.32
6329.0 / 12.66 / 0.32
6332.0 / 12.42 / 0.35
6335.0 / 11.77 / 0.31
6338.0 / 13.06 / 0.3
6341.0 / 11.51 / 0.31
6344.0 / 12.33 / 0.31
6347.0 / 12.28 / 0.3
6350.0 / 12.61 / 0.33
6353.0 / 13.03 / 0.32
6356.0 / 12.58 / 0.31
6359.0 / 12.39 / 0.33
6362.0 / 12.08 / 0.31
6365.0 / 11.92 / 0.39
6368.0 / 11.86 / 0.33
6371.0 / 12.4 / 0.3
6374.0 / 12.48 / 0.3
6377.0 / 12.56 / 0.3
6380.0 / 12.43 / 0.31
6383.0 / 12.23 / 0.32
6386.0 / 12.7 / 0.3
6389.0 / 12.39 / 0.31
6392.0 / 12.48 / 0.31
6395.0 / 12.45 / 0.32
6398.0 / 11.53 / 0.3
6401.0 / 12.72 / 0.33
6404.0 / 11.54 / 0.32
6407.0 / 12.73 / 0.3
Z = 825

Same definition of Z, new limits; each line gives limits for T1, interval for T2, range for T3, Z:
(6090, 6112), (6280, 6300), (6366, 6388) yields 184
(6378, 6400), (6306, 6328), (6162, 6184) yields 92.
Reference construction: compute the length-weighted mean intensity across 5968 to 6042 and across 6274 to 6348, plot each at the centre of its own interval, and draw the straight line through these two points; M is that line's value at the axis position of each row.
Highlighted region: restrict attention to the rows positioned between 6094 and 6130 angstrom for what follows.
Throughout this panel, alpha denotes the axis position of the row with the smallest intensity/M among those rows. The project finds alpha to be 6107.0 angstrom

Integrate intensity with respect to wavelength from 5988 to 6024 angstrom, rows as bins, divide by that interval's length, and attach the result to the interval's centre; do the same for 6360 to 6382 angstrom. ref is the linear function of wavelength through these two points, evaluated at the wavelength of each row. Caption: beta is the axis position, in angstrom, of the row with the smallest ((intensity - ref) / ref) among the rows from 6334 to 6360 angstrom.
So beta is 6341.0 angstrom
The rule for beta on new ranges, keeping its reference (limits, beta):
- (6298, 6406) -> 6302.0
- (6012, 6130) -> 6107.0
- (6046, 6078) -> 6068.0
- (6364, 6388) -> 6368.0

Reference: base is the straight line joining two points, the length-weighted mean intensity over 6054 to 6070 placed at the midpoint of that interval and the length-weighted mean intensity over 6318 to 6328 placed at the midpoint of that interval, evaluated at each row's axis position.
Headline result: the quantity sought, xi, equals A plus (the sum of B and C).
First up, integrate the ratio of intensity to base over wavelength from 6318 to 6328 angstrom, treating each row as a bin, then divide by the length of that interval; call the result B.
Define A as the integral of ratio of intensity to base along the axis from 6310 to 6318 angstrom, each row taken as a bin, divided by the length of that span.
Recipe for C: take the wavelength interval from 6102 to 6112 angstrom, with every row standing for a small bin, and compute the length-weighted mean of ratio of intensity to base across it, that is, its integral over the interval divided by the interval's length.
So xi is 2.99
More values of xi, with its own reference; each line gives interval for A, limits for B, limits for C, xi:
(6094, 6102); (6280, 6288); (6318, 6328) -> 3.06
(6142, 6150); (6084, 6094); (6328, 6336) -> 3.05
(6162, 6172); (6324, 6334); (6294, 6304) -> 2.95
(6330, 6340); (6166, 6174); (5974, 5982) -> 2.90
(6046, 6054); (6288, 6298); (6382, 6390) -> 3.09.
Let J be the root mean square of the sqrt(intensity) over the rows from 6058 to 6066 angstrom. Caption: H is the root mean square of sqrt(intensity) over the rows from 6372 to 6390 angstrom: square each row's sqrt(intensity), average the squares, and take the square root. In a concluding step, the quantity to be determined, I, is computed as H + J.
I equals 7.09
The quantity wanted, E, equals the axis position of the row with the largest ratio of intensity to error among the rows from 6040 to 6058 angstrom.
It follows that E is 6050.0 angstrom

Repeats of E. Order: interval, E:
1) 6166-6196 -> 6182.0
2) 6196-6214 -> 6212.0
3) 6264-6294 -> 6293.0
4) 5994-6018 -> 5996.0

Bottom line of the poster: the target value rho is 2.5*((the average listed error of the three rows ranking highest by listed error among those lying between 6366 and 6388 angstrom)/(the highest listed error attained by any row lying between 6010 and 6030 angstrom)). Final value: 2.0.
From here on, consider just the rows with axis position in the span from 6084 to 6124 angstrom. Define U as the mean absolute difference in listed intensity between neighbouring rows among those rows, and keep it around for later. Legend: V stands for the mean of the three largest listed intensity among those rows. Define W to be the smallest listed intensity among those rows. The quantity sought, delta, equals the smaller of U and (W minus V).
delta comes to -2.1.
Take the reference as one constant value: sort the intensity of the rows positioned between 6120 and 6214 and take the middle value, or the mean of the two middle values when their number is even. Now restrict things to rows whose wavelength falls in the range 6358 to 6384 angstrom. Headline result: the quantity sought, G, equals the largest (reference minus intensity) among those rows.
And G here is 0.42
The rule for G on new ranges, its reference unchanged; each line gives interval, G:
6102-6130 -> 1.30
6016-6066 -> 0.24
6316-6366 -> 0.78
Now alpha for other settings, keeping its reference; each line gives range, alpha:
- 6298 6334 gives 6302.0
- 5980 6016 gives 5984.0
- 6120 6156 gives 6140.0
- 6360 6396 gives 6368.0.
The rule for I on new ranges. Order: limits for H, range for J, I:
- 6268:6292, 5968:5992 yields 7.05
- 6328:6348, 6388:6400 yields 7.00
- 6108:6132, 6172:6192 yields 7.02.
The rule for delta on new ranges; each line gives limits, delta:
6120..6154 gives -1.9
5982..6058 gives -1.2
